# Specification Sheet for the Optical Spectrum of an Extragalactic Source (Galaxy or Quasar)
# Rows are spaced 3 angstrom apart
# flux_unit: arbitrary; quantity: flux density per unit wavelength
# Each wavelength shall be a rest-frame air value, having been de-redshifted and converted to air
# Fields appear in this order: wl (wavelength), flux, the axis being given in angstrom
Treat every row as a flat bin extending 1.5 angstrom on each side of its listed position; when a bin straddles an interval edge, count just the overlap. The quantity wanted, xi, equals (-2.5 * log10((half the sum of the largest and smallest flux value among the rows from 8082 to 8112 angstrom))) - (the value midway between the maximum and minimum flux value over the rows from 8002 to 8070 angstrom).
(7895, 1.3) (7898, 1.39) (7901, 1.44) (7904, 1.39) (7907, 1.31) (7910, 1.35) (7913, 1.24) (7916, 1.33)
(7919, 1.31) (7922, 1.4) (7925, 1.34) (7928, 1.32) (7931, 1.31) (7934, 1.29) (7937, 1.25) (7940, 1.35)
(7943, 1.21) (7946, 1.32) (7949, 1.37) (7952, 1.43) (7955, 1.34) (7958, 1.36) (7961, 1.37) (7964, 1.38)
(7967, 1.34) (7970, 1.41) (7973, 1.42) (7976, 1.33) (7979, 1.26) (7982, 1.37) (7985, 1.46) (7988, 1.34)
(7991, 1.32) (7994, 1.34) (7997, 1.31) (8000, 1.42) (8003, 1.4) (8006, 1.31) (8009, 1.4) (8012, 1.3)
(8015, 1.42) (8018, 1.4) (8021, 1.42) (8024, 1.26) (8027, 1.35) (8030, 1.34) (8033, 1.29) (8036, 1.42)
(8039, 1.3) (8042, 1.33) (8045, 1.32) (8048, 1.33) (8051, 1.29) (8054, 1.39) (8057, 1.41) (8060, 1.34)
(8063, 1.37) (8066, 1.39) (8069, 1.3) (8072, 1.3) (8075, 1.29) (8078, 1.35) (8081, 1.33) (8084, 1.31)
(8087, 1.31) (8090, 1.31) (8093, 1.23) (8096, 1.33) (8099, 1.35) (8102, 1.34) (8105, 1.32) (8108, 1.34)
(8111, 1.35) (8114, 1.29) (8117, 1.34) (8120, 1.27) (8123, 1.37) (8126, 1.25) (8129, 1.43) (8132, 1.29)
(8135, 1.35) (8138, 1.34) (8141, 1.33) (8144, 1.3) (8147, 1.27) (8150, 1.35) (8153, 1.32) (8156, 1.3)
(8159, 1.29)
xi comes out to -1.62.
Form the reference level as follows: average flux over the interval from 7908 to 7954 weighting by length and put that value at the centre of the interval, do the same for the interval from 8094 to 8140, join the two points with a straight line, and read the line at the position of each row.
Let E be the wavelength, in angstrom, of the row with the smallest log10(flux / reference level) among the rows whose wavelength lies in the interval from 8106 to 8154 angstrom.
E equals 8126 angstrom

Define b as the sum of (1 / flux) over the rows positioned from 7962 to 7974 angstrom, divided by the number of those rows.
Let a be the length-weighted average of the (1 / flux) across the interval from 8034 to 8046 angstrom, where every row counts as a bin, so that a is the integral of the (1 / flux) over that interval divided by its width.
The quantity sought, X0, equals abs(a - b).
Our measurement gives 0.025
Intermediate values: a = 0.746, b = 0.721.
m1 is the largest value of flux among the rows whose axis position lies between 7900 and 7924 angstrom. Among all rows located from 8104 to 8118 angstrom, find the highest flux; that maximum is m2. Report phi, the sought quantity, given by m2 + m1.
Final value 2.79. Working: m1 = 1.44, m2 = 1.35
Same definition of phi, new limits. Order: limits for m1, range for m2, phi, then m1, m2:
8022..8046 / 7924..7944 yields 2.77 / 1.42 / 1.35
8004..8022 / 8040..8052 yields 2.75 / 1.42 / 1.33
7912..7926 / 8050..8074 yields 2.81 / 1.4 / 1.41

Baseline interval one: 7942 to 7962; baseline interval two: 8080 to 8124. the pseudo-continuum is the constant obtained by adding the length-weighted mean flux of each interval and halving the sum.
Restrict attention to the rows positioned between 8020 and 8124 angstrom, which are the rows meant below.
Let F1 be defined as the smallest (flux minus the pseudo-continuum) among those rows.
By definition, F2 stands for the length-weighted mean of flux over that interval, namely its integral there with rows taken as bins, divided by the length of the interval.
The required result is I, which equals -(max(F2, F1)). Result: -1.33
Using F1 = -0.10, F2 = 1.33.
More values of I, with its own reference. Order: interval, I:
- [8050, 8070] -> -1.36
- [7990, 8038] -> -1.36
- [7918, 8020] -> -1.35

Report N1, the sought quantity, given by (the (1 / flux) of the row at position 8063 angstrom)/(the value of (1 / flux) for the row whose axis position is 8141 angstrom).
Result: 0.97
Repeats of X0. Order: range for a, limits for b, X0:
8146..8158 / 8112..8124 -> 0.004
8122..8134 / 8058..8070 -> 0.010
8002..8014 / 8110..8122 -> 0.023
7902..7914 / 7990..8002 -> 0.010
